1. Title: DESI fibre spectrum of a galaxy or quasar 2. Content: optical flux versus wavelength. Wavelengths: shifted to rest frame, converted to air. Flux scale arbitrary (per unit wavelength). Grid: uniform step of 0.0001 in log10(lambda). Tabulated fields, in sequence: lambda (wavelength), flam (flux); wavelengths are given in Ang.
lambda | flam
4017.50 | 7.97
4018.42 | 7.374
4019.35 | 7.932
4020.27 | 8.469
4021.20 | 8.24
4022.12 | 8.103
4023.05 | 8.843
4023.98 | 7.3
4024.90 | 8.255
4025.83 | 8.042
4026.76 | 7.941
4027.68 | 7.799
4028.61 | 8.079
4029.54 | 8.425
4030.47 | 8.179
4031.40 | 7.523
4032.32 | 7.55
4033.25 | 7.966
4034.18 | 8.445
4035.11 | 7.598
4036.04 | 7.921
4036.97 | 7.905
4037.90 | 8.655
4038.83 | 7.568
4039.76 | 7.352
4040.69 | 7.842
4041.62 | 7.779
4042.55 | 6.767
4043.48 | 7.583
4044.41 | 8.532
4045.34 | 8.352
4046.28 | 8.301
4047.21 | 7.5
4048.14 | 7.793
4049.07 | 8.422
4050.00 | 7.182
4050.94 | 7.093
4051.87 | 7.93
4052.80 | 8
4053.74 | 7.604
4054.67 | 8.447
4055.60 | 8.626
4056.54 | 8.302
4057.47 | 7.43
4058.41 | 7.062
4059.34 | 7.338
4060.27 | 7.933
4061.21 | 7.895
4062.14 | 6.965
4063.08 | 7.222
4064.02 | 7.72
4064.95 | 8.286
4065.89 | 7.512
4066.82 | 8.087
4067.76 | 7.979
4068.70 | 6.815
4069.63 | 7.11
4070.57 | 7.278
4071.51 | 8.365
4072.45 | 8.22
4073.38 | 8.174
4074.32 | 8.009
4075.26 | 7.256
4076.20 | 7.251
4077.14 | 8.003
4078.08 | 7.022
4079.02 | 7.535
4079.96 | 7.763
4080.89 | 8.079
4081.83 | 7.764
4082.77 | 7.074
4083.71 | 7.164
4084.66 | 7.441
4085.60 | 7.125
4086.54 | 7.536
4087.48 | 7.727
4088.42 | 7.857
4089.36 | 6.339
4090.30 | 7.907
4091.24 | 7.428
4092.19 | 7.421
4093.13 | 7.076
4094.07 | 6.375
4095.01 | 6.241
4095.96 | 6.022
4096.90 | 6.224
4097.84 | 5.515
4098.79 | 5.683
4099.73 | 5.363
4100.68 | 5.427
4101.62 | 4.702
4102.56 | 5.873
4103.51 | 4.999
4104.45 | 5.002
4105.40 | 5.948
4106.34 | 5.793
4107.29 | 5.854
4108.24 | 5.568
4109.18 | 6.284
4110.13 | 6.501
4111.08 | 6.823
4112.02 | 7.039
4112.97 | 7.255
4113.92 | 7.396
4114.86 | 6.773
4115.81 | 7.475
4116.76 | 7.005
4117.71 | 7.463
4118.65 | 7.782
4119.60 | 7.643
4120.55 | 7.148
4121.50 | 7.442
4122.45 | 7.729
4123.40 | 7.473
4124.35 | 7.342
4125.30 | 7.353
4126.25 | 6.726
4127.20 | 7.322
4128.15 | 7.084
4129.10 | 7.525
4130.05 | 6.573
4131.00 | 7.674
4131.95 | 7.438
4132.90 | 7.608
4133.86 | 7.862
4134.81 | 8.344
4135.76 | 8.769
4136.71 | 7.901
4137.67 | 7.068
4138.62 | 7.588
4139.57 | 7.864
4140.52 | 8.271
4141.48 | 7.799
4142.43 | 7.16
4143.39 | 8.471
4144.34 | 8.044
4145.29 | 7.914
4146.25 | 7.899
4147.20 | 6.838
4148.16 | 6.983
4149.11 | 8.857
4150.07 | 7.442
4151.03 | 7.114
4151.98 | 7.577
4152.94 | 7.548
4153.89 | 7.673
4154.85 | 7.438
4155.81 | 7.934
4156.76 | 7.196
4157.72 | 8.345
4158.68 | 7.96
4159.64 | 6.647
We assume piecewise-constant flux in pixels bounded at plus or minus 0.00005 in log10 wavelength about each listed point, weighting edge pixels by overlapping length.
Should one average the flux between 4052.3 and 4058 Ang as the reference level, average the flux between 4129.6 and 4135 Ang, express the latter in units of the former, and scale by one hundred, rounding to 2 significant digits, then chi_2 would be 94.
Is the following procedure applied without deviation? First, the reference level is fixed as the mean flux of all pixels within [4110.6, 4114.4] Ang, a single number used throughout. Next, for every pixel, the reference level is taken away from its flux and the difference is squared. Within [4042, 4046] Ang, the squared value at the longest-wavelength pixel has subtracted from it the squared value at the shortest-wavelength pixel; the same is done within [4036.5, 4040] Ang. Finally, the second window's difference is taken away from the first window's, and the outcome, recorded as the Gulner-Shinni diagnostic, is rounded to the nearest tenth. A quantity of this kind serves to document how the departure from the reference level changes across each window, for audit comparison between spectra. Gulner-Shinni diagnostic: 1.9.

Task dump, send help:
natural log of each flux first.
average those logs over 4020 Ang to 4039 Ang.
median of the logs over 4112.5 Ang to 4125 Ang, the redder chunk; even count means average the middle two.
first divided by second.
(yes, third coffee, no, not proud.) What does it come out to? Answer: 1.04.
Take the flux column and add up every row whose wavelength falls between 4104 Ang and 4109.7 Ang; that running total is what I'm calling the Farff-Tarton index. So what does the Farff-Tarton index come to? 34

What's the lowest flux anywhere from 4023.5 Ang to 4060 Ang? 6.767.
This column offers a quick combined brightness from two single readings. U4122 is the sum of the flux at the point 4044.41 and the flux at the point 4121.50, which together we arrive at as 16.0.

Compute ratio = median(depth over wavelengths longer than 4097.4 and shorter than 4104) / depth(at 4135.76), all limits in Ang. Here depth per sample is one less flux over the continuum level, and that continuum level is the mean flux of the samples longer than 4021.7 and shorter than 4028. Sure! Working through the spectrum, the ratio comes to -3.6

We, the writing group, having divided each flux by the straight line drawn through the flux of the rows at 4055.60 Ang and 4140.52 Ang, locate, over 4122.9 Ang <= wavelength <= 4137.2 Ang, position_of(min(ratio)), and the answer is 4130.05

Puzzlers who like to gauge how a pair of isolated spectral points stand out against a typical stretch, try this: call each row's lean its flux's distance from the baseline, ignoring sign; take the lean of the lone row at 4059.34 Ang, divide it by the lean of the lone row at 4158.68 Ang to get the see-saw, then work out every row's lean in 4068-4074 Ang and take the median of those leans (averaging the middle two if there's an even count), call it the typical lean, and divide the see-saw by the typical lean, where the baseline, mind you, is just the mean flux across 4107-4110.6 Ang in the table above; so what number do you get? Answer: 0.40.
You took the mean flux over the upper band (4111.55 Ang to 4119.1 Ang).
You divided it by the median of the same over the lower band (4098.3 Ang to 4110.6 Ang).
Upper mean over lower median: 1.28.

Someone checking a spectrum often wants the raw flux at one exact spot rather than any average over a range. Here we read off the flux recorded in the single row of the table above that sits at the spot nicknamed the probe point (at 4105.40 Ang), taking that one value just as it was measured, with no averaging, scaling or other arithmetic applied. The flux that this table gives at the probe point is 5.948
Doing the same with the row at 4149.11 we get 8.857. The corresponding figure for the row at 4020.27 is 8.469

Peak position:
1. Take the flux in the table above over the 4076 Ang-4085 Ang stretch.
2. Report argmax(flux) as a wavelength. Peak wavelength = 4080.89 Ang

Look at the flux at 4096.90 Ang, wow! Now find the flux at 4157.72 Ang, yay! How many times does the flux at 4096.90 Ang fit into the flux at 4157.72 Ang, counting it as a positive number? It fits 1.34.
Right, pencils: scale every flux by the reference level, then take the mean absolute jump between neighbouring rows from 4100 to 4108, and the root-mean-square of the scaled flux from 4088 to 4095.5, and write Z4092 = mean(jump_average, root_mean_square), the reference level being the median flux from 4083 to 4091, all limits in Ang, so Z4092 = 0.512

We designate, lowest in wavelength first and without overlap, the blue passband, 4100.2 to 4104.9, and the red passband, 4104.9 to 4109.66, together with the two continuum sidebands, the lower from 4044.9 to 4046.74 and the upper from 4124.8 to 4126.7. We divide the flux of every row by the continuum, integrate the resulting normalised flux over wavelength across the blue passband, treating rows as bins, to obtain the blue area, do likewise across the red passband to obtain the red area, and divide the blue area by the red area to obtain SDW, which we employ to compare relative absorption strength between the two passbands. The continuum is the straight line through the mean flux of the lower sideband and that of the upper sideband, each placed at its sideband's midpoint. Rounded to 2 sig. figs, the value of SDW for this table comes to 0.87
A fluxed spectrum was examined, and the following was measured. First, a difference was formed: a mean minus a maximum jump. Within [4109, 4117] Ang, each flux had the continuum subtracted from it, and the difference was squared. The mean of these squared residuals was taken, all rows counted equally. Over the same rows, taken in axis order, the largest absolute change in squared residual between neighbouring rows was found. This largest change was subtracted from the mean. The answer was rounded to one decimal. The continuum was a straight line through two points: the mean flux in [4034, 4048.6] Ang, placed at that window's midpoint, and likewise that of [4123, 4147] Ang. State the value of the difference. -0.1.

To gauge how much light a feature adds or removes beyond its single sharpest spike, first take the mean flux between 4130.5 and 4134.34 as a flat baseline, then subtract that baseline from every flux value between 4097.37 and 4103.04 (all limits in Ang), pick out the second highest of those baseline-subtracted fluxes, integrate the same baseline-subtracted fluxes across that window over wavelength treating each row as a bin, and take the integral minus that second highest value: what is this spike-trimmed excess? -10.6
